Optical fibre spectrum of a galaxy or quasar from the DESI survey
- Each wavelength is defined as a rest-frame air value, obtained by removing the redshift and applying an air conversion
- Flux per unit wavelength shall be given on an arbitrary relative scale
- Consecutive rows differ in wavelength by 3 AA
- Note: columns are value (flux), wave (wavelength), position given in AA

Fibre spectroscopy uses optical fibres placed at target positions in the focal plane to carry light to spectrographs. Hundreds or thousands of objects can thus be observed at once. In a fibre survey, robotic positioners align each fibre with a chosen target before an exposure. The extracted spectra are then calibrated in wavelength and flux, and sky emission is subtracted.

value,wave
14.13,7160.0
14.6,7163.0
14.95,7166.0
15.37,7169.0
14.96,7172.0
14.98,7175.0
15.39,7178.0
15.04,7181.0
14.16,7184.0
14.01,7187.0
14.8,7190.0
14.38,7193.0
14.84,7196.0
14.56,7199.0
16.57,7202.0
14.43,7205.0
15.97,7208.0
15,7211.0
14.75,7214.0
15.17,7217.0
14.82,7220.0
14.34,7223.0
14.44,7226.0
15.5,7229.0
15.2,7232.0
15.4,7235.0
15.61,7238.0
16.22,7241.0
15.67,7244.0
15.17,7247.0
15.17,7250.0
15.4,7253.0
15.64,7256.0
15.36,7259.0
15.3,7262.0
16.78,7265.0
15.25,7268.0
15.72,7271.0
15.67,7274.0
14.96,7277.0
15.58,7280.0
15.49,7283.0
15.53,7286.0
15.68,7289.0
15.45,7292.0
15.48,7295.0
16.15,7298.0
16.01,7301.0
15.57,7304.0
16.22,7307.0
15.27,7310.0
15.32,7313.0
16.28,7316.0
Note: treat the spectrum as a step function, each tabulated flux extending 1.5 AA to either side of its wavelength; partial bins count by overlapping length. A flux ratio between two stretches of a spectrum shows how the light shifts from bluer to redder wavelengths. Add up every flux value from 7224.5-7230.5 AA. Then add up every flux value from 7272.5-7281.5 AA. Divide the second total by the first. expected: 1.5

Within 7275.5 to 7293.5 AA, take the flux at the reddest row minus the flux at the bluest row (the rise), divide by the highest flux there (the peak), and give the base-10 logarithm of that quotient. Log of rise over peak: -1.51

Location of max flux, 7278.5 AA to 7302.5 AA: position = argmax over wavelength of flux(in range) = 7298.0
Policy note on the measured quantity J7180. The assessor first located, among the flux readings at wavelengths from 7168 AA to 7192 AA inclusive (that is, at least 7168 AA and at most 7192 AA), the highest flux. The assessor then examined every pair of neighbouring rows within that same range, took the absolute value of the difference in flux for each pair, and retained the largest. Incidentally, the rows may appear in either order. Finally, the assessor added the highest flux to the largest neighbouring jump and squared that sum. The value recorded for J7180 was 265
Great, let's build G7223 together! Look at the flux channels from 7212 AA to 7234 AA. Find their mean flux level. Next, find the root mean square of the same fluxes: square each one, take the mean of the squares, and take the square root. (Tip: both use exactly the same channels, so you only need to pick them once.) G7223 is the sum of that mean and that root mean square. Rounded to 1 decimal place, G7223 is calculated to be 29.8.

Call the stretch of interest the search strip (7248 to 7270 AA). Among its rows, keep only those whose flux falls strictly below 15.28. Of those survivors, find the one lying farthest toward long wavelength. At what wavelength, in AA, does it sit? 7268.0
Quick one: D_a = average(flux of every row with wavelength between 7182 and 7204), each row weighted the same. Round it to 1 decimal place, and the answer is 14.8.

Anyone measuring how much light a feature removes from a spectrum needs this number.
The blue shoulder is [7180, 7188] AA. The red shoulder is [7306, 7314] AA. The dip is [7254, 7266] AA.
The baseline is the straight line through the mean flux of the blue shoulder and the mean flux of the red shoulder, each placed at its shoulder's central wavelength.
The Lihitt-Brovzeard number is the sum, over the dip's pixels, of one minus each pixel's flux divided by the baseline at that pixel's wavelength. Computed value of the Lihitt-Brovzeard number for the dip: -0.17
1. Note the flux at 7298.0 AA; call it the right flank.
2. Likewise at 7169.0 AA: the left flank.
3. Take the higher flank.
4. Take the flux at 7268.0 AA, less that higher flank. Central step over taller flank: -0.90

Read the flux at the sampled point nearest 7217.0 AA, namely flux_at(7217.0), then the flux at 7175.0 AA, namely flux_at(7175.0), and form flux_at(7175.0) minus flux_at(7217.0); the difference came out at -0.19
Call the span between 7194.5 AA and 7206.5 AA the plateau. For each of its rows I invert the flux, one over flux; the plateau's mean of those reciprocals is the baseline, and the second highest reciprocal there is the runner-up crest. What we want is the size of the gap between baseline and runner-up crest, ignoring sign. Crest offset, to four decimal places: 0.0023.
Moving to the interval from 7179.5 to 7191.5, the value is 0.0016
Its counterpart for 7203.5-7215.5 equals 0.0012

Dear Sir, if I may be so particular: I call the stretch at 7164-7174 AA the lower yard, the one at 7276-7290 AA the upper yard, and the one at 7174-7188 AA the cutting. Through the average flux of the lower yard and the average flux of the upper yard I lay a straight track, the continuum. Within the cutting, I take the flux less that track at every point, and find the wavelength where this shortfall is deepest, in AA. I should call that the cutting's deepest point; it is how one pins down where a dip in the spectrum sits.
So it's 7187.0 AA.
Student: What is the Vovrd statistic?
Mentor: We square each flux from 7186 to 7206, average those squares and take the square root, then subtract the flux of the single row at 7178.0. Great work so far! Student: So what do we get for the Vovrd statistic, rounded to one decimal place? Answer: -0.6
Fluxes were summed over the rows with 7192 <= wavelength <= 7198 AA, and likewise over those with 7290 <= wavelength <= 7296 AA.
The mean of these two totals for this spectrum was 30.1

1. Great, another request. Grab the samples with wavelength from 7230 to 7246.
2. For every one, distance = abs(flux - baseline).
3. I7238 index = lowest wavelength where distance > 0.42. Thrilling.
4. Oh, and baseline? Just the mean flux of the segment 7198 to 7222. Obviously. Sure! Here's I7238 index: 7238.0 AA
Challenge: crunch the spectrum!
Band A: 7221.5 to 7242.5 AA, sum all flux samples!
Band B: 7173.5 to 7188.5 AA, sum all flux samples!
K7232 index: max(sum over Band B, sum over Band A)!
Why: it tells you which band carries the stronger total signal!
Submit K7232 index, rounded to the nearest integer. 107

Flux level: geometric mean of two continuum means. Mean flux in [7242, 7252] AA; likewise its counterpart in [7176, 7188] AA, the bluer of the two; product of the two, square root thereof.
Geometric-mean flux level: 15.0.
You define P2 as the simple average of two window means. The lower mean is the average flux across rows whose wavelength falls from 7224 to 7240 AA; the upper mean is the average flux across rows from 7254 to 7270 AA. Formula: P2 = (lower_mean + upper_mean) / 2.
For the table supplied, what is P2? 15.4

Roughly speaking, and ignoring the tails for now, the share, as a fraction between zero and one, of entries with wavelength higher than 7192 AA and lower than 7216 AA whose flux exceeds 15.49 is 0.25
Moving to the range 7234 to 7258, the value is 0.50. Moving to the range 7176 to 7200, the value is 0.00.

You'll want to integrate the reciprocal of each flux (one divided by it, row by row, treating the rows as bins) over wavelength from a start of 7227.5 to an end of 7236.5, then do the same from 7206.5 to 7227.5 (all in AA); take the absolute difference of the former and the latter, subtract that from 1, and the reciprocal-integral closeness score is 0.18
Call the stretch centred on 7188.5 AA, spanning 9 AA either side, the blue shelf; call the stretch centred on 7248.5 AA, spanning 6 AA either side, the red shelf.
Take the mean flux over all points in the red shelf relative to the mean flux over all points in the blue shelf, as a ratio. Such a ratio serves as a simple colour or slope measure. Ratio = 1.06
